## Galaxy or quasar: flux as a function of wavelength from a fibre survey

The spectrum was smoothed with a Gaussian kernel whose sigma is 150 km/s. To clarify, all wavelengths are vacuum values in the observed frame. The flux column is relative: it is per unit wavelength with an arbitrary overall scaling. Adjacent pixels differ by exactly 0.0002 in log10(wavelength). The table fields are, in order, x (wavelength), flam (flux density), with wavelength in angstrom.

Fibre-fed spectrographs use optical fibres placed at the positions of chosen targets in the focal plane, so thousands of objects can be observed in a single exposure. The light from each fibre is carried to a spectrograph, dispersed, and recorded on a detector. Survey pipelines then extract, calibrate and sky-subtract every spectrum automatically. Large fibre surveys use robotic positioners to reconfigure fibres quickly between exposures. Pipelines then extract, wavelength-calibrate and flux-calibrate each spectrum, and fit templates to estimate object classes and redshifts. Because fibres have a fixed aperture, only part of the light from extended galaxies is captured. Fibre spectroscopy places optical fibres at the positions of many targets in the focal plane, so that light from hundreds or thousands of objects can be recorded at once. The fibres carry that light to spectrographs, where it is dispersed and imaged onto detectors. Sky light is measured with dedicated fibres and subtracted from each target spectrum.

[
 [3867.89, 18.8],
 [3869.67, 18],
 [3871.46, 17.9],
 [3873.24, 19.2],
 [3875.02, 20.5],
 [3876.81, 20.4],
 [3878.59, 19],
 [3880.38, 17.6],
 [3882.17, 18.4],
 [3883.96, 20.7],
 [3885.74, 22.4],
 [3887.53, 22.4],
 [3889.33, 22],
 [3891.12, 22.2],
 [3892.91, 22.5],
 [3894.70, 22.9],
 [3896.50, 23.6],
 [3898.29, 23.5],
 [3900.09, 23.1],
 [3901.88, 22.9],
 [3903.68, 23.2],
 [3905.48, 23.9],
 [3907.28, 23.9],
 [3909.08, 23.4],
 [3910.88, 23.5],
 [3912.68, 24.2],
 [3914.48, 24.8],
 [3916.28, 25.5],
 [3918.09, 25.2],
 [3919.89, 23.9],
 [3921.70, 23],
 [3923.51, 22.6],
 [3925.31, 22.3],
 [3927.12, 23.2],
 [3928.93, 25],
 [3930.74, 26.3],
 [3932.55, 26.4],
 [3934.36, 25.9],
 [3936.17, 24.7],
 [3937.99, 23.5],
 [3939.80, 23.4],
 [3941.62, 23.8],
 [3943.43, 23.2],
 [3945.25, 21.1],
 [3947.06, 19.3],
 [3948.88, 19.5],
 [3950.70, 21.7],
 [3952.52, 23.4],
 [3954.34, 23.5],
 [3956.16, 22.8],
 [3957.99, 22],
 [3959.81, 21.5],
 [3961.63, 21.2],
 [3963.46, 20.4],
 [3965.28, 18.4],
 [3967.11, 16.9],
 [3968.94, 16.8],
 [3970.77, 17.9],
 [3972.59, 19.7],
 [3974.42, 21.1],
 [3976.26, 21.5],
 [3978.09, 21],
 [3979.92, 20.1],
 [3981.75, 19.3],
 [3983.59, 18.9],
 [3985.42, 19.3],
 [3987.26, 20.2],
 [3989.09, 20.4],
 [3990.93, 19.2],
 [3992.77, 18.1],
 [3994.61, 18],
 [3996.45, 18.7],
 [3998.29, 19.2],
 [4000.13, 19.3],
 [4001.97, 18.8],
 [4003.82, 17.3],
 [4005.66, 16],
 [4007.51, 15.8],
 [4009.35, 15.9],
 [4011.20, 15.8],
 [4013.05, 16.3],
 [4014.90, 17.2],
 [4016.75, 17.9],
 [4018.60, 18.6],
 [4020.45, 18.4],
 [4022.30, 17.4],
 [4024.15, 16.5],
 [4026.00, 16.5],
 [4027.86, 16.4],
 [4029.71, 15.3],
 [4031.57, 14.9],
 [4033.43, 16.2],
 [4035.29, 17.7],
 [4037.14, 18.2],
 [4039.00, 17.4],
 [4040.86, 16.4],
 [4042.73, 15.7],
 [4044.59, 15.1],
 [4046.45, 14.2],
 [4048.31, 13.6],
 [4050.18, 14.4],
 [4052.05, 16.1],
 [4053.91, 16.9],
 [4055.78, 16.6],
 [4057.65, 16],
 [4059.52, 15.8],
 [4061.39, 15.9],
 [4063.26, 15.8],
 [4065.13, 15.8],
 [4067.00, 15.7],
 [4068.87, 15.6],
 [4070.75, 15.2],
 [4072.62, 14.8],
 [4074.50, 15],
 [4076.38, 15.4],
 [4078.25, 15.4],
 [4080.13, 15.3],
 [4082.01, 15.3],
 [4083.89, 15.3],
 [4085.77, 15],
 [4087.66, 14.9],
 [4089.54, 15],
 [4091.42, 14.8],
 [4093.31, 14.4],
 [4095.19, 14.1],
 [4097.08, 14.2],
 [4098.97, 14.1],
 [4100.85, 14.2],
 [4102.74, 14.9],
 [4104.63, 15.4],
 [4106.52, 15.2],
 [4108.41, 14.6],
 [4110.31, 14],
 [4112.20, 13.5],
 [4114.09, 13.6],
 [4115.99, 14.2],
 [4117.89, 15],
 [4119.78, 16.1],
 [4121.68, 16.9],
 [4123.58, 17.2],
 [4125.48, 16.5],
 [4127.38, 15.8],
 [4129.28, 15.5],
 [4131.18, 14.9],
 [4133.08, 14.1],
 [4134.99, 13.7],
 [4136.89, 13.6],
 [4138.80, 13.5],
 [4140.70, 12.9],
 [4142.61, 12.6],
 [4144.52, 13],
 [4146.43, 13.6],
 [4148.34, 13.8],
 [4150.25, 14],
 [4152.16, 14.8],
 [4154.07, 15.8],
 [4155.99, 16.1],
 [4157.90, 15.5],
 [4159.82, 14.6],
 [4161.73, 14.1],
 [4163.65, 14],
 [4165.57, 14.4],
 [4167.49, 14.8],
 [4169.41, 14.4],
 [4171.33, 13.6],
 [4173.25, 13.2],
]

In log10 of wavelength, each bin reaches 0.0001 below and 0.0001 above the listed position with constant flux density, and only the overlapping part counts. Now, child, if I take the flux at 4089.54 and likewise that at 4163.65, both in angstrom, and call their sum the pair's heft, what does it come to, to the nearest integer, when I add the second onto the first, 29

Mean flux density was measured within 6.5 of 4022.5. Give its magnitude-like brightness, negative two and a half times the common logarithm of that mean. -3.10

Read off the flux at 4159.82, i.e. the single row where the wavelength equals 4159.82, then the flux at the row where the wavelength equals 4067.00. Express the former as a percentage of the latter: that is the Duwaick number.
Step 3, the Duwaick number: 93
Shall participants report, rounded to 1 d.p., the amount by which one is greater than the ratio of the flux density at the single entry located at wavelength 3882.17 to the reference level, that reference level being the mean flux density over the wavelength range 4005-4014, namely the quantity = -0.2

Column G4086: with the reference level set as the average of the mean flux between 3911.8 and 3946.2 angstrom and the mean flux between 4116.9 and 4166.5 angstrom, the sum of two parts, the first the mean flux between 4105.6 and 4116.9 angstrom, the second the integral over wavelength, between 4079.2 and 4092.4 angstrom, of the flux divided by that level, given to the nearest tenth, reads 24.4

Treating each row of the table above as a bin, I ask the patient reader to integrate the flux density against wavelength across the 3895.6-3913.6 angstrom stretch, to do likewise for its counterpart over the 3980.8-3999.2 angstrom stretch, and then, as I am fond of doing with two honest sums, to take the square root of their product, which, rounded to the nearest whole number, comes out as 386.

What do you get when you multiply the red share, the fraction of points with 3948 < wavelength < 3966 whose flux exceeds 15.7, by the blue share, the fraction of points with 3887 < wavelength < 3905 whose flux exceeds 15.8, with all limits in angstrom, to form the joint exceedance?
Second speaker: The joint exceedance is 1.0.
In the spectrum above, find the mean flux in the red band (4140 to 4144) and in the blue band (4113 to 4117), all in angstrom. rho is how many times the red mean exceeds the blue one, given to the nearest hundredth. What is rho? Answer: 0.92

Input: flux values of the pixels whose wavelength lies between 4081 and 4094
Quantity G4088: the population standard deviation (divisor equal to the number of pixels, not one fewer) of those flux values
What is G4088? 0.29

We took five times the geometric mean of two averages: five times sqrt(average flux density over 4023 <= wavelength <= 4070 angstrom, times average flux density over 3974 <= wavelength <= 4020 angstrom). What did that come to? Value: 86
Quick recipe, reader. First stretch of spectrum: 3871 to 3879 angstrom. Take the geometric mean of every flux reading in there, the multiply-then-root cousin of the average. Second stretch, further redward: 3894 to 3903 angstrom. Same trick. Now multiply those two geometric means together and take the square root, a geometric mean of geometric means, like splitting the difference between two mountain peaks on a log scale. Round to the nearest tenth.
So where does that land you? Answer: 21.2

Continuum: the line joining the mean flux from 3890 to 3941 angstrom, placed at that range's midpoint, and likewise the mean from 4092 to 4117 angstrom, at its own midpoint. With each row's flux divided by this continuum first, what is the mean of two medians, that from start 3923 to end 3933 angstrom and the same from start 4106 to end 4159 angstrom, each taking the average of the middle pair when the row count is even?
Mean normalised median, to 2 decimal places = 1.07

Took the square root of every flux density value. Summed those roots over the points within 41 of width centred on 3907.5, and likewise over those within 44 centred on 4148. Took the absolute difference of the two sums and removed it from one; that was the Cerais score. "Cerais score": -23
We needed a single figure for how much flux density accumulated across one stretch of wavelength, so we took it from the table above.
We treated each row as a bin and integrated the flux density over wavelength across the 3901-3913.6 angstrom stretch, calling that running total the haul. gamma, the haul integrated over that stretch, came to 297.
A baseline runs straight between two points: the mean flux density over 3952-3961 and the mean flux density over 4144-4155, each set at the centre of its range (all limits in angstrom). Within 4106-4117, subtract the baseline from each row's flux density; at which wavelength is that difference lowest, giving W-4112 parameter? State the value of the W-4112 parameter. 4112.20 angstrom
